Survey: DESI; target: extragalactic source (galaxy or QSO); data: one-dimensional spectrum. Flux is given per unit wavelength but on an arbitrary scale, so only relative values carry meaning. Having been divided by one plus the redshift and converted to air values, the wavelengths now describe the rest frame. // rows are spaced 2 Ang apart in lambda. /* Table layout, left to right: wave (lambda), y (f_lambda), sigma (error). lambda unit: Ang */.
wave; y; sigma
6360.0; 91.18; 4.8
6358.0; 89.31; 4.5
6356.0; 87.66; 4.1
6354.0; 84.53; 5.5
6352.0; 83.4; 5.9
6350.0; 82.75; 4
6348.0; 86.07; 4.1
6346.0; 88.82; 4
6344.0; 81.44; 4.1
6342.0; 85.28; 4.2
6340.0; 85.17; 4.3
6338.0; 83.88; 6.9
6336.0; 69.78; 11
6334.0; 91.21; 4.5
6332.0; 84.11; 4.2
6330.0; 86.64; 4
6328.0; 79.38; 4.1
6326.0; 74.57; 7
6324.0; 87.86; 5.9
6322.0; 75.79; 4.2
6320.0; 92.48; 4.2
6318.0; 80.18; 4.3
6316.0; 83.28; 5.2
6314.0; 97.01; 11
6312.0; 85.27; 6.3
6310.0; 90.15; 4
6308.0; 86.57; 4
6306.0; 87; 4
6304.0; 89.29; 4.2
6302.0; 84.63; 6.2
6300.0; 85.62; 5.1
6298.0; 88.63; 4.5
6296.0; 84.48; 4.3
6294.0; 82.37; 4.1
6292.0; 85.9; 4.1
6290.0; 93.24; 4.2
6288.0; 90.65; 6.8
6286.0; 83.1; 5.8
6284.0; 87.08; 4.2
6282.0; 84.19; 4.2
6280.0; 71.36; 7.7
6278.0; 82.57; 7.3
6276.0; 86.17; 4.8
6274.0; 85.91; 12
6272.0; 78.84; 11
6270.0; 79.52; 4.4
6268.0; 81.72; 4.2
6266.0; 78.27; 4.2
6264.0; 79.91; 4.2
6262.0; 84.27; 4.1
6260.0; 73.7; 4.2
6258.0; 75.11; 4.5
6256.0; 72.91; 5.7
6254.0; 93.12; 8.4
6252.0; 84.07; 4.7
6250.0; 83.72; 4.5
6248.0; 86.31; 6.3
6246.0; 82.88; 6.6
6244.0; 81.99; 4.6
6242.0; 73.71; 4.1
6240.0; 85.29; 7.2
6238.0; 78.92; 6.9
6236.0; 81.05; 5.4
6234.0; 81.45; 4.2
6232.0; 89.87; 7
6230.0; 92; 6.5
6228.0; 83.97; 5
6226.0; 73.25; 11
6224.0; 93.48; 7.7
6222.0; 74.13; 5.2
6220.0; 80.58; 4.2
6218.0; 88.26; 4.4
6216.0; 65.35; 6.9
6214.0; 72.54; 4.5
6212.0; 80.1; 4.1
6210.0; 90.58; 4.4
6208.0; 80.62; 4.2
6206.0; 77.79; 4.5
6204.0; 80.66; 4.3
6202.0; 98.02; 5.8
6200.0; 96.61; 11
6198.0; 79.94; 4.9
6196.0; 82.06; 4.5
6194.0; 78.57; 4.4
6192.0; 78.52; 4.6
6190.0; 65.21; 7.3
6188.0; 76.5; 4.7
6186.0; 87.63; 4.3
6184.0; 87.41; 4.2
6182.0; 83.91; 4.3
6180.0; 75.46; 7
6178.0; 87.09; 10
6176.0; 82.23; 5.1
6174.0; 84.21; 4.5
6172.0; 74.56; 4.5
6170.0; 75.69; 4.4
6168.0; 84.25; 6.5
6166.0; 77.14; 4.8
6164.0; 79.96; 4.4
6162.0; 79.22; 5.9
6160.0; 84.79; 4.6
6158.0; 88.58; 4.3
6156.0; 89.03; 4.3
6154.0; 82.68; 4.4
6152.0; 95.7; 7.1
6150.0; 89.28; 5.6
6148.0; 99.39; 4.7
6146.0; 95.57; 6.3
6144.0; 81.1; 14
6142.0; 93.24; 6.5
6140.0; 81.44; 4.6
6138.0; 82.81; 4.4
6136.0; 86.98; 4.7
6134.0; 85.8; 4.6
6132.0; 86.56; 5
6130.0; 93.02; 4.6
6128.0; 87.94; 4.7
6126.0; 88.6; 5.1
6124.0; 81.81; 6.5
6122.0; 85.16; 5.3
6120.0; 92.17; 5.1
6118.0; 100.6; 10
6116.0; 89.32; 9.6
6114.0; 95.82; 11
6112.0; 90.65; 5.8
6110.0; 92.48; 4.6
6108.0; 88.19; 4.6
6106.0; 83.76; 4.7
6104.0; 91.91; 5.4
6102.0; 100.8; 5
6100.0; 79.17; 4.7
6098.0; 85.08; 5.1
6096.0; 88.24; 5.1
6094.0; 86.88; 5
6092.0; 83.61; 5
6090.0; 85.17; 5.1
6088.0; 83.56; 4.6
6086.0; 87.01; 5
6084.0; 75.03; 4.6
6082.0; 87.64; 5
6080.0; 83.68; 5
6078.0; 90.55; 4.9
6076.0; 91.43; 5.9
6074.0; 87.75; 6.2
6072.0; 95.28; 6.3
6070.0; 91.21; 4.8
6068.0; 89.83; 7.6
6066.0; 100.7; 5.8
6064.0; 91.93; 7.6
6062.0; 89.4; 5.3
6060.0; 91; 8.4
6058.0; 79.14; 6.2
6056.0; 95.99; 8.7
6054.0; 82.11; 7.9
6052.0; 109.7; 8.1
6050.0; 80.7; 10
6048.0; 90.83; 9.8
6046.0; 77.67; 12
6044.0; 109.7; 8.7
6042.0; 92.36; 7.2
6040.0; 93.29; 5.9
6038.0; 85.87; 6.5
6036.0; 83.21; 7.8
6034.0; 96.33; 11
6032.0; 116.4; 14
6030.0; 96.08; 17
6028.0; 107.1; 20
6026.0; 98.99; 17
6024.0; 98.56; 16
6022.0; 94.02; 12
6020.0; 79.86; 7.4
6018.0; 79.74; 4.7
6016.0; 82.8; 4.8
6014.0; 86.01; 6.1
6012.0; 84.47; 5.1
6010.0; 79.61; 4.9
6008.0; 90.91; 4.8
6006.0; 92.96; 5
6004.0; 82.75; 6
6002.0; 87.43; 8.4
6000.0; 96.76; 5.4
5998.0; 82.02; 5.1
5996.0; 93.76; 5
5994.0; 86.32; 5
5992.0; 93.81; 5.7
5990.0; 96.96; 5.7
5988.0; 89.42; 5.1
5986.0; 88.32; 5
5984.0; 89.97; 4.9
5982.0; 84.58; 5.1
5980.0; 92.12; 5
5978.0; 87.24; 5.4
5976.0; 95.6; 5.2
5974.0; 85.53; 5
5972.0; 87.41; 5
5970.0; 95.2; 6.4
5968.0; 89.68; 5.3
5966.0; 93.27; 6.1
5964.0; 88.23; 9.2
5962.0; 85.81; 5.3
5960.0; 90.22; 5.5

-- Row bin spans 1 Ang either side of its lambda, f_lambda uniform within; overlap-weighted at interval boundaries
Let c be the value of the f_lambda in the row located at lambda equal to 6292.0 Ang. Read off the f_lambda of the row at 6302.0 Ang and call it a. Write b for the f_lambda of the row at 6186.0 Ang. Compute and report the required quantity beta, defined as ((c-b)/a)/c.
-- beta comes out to -0.0002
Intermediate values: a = 84.63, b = 87.63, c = 85.9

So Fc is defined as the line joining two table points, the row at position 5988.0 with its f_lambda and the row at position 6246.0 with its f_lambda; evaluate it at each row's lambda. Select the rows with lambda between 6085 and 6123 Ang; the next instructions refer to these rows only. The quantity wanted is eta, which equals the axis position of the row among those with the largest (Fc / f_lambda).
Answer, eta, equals 6100.0 Ang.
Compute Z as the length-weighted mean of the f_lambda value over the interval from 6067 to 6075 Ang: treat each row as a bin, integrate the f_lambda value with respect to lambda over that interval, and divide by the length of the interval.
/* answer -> 91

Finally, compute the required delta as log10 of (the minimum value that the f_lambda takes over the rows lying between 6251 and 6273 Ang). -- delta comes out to 1.863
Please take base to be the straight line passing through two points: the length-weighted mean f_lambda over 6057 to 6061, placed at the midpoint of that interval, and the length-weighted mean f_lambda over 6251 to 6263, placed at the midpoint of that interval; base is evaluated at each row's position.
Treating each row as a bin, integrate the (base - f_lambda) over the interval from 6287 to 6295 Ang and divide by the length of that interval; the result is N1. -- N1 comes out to -8.3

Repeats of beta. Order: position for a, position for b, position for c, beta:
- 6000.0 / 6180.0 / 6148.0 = 0.0025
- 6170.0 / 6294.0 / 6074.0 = 0.0008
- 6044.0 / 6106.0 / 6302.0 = 0.0001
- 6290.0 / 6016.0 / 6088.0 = 0.0001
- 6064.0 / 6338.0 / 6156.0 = 0.0006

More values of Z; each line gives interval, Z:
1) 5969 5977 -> 91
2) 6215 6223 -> 77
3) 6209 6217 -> 77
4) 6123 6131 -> 88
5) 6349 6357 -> 85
